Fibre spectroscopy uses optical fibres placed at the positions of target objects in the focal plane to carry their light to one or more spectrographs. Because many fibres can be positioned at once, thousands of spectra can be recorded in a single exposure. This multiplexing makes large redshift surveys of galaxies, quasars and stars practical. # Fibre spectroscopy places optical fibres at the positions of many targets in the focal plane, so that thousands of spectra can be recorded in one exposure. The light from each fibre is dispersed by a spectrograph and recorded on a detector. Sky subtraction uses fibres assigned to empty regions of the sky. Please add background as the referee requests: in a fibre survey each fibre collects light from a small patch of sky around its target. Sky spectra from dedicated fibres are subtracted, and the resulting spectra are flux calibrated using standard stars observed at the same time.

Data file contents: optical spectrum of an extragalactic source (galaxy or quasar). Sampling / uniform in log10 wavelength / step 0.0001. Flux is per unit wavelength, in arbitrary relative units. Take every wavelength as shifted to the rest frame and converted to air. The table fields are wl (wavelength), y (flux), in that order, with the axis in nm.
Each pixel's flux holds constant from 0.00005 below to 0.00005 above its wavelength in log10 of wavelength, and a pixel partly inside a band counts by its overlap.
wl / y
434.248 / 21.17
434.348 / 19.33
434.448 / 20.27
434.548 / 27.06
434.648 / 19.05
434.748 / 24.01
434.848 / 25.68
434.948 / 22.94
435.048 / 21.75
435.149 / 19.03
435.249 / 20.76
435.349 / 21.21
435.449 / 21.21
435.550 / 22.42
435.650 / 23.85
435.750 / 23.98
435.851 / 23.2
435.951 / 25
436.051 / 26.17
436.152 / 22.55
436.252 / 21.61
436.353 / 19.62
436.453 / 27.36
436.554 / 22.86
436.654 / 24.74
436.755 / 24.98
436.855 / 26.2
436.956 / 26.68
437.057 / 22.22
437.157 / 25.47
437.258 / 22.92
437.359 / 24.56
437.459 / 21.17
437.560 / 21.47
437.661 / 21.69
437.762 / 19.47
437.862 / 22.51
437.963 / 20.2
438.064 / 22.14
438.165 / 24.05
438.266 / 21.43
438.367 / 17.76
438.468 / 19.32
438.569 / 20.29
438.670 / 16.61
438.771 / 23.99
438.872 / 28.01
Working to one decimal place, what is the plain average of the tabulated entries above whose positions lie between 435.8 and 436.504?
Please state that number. 23.6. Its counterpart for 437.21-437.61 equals 22.5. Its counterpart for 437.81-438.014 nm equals 21.4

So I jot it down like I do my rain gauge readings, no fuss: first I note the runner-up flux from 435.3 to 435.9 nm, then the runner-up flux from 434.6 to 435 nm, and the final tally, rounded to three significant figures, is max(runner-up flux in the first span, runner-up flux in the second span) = 24.0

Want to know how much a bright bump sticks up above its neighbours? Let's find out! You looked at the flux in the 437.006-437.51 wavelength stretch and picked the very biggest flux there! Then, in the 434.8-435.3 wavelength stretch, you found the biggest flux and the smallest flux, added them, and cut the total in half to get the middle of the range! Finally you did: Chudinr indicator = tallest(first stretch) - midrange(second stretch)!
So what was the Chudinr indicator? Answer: 3.1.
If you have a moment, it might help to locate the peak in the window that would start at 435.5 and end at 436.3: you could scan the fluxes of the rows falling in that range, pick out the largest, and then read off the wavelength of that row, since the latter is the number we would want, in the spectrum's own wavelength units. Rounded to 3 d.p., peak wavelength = 436.051 nm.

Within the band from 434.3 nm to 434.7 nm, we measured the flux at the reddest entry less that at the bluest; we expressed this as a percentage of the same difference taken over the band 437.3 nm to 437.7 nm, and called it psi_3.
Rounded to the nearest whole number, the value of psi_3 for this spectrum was 10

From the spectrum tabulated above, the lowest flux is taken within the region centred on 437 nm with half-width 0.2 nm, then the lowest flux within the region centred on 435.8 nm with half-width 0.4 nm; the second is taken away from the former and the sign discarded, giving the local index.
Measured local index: 1.0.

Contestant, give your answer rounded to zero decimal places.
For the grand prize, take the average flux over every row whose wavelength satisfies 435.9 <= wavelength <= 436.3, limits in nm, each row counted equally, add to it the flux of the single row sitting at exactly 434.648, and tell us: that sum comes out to 43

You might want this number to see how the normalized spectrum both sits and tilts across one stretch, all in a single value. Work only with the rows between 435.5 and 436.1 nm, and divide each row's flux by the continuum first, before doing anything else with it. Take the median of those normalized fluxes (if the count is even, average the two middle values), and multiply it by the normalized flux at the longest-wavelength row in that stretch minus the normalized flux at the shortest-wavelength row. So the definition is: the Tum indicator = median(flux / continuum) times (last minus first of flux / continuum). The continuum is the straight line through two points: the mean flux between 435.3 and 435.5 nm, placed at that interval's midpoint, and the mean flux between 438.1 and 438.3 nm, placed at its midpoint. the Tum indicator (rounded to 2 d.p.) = 0.18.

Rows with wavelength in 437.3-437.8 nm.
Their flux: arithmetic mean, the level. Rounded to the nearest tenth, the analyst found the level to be 21.7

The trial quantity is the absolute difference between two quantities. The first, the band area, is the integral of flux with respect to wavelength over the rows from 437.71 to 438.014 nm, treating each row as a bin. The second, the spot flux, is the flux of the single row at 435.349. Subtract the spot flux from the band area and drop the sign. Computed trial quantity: 14.9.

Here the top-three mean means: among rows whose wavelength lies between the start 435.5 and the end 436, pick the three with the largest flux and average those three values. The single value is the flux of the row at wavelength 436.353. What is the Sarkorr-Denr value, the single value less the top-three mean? -5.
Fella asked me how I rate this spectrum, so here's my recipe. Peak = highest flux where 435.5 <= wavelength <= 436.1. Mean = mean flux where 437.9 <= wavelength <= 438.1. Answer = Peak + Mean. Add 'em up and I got 47.3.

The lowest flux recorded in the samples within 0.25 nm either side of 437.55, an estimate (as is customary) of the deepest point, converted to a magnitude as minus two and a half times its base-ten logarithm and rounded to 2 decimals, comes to -3.22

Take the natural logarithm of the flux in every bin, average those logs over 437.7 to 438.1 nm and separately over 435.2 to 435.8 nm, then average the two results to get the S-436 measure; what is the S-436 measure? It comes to 3.07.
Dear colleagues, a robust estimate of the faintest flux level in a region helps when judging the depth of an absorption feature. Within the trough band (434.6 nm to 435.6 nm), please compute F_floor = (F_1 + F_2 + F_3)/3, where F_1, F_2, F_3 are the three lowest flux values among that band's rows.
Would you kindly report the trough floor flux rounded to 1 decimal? 19.6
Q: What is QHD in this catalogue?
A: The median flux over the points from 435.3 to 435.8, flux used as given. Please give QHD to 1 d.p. 22.4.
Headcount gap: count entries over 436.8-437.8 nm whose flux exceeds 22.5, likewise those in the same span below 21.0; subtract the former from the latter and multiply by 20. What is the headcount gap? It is -80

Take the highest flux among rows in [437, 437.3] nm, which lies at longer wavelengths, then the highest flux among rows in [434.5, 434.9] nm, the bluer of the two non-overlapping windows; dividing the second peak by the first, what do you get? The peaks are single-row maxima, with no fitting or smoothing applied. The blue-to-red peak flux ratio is 1.06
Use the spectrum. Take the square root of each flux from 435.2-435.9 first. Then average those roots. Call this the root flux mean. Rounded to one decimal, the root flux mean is 4.7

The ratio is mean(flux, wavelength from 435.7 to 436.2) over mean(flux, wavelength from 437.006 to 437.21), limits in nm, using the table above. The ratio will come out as 1.01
